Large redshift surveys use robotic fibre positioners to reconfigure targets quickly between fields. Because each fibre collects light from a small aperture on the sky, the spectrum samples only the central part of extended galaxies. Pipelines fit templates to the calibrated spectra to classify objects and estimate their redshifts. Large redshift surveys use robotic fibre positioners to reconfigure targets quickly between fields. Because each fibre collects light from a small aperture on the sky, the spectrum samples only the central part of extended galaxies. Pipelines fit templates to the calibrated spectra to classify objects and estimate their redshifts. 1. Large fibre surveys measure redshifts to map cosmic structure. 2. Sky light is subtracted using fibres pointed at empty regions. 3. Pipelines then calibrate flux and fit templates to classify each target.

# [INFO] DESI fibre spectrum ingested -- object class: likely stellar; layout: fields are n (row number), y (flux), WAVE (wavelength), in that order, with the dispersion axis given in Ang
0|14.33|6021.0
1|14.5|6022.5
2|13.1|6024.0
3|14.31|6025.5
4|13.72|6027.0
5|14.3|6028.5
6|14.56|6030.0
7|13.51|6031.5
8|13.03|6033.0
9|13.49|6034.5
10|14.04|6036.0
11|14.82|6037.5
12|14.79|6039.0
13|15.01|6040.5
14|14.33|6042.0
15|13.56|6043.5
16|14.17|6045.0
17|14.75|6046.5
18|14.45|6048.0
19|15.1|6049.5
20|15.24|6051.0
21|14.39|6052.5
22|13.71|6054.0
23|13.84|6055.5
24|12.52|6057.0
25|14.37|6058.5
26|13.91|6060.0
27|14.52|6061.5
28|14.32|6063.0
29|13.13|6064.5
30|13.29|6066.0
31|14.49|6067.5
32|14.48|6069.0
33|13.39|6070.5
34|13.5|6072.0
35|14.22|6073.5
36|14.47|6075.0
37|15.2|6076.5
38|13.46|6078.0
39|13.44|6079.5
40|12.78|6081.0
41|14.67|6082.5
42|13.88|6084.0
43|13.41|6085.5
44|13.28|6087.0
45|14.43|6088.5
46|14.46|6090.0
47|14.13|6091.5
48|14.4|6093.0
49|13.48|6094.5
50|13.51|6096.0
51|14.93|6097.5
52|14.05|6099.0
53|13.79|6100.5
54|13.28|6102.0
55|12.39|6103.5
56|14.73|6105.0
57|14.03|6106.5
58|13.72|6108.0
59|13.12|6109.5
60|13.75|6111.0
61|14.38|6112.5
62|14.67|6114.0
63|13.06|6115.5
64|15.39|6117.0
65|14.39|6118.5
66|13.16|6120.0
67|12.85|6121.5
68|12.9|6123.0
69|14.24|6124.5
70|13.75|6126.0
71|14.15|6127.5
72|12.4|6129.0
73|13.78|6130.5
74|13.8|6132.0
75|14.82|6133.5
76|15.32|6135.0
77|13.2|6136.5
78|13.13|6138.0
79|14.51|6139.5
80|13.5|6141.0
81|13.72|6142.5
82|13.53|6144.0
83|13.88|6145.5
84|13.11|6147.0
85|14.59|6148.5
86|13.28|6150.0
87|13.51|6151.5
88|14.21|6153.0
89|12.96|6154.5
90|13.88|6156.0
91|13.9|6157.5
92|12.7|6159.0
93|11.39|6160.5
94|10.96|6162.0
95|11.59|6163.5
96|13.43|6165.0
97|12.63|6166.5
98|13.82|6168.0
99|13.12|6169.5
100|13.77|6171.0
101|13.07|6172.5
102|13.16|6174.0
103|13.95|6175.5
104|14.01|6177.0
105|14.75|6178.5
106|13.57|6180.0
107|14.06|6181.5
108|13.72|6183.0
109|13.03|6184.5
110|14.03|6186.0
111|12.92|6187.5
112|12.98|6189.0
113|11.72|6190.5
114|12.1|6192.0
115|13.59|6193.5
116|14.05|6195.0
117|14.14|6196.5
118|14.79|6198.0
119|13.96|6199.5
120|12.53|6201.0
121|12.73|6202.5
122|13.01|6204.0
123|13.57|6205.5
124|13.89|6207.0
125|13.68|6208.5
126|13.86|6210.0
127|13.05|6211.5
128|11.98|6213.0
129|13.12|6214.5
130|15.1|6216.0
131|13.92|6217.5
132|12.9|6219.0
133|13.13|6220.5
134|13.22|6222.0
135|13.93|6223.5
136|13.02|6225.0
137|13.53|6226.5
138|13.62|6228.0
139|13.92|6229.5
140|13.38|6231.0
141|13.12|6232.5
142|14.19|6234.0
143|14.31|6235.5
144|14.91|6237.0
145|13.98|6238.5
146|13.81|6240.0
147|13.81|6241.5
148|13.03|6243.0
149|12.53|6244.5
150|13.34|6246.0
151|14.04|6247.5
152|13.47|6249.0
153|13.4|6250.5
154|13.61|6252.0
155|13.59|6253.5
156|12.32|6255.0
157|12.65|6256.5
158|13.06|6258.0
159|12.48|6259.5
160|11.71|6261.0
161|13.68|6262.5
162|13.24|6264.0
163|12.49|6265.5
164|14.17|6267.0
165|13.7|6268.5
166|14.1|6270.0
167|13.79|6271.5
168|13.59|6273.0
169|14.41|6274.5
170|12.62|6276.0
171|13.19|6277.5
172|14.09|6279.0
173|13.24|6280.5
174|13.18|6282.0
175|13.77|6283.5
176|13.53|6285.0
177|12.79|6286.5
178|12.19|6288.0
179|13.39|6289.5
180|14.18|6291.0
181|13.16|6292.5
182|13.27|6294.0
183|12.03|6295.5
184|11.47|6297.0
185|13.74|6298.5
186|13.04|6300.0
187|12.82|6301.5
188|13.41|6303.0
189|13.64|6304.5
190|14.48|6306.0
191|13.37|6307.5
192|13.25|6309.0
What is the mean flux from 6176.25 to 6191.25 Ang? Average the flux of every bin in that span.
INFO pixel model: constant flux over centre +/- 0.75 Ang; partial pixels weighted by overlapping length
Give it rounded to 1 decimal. 13.5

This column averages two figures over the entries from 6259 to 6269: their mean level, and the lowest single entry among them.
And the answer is 12.4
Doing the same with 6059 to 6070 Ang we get 13.6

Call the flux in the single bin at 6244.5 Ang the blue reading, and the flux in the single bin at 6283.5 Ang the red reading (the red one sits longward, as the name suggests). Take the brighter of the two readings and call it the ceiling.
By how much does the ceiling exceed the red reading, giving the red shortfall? 0.0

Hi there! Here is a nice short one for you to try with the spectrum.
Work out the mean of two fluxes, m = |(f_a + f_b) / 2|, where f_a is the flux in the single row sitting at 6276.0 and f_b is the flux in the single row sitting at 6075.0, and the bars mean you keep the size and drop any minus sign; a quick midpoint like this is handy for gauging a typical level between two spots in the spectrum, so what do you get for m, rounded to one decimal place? 13.5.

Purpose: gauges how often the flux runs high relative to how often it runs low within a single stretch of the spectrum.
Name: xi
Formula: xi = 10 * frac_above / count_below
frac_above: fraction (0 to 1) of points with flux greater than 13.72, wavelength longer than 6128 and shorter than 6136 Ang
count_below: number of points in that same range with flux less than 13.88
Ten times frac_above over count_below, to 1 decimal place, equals 2.7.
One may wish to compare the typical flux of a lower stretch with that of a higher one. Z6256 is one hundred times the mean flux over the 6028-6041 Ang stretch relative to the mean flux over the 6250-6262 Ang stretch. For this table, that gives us 110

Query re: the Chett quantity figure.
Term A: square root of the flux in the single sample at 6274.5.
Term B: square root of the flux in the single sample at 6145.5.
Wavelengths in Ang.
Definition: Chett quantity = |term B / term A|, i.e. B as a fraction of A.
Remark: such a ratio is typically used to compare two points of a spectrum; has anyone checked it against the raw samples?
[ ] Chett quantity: 0.98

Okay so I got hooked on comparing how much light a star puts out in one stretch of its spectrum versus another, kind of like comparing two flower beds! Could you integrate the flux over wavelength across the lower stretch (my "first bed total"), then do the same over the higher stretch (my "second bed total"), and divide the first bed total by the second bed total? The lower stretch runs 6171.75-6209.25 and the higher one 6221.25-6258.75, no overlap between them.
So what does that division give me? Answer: 1.00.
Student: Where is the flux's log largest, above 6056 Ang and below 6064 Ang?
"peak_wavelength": 6061.5 Ang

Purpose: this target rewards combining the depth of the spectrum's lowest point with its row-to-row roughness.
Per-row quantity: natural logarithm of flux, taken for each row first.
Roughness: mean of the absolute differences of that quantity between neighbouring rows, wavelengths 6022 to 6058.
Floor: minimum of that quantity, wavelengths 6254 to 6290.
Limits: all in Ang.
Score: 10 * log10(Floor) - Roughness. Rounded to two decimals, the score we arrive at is 3.87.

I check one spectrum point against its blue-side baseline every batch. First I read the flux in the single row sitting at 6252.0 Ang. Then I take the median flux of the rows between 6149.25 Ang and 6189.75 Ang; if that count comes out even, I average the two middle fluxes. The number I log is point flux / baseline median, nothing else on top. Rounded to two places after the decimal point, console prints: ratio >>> 1.01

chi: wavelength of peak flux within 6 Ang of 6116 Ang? 6117.0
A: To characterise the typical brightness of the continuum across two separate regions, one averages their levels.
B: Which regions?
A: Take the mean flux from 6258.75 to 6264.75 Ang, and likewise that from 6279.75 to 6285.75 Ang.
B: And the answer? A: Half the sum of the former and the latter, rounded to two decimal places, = 13.10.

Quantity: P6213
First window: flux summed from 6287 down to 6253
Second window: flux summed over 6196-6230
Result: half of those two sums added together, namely 308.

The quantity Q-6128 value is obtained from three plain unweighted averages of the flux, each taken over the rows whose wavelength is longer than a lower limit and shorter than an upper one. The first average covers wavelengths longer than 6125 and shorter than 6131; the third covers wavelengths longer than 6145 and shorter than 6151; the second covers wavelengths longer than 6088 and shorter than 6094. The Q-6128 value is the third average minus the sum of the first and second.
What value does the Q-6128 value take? -14.16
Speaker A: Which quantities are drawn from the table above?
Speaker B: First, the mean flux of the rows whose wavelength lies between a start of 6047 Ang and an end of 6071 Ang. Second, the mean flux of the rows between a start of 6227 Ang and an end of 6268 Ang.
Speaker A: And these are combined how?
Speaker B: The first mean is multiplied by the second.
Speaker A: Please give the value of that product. 189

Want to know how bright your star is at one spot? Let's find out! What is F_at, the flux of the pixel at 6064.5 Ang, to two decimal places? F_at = 13.13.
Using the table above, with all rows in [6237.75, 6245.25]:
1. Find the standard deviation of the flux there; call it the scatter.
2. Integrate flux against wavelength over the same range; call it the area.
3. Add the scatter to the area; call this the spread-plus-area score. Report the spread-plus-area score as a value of 101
